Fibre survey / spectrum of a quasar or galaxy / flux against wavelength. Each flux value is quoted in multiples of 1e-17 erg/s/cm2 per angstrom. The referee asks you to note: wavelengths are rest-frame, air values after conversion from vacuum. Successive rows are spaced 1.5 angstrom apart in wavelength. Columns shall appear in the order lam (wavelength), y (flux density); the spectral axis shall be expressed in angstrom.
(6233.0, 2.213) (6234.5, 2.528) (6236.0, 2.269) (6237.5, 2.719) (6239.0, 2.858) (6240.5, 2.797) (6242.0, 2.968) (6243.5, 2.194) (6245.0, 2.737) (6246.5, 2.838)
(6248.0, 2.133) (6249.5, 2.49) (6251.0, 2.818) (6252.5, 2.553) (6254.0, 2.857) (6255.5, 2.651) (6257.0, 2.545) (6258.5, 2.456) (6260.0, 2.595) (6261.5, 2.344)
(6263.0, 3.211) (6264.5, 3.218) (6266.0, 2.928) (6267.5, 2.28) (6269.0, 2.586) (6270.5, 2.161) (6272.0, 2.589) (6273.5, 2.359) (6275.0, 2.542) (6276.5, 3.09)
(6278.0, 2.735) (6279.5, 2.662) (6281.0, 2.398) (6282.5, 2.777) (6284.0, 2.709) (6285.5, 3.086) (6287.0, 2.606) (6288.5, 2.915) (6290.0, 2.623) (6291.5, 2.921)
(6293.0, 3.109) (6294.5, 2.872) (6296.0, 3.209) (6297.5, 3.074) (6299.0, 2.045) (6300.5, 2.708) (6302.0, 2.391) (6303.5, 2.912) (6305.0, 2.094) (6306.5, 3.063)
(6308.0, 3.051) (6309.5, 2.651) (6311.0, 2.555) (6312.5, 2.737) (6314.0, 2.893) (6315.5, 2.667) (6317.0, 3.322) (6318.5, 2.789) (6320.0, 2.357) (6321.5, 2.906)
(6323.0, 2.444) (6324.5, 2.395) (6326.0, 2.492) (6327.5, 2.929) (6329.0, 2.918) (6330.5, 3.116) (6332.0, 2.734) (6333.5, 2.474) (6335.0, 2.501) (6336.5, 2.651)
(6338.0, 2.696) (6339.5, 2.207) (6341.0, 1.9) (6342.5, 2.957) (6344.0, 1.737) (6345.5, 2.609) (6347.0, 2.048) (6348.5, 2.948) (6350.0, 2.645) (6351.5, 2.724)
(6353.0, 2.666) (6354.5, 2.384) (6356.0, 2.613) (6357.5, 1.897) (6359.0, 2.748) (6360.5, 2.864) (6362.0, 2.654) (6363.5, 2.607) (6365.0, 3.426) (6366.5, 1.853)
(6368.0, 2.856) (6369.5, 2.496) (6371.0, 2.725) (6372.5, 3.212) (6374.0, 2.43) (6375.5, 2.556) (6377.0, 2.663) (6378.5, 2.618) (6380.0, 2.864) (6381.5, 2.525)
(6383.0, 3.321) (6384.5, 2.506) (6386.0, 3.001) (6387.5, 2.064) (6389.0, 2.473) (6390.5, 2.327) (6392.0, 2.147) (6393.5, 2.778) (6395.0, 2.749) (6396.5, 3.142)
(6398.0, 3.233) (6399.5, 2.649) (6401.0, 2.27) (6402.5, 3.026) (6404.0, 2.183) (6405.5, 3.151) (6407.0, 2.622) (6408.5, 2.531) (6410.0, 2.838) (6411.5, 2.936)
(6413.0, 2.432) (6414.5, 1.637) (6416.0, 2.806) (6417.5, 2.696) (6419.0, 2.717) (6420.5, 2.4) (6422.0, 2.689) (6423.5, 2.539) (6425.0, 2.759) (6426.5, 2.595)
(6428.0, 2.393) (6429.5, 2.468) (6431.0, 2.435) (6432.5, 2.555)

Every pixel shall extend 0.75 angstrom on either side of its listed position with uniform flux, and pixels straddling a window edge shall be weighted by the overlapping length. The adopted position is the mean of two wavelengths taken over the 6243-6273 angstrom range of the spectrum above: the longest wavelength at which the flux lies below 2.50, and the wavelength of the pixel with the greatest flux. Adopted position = 6267.5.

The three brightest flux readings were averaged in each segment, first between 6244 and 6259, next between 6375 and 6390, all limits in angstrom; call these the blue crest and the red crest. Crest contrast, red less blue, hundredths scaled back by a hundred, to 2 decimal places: 0.22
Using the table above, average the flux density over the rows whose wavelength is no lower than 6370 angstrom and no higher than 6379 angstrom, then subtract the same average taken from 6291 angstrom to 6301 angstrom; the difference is -0.15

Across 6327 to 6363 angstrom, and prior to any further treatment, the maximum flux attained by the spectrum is 3.116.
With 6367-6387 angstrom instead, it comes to 3.321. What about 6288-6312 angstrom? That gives 3.209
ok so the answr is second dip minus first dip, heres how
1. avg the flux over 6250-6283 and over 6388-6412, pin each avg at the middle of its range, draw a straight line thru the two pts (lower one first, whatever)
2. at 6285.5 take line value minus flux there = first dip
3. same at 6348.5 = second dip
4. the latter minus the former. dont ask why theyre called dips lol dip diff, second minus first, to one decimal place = 0.2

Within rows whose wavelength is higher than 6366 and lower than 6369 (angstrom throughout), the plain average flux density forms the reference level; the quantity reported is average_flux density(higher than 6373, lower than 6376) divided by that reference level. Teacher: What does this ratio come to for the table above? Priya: 1.06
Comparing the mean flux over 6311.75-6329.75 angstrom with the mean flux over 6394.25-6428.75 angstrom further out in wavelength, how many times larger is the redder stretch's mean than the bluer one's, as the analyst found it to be 0.97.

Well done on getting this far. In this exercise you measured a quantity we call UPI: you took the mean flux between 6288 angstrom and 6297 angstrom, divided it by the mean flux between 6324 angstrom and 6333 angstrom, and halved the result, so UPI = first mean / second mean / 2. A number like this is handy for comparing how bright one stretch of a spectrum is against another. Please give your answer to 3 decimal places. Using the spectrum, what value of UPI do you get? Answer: 0.532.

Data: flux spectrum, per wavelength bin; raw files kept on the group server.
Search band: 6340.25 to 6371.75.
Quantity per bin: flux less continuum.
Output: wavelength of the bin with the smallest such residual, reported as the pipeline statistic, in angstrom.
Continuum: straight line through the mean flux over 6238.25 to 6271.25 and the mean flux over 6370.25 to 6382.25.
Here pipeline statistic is 6344.0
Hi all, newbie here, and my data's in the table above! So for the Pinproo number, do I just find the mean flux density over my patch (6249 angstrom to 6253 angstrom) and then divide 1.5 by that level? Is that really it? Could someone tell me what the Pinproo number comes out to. 0.57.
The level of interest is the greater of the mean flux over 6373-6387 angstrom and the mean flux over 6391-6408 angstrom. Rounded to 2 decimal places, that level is 2.72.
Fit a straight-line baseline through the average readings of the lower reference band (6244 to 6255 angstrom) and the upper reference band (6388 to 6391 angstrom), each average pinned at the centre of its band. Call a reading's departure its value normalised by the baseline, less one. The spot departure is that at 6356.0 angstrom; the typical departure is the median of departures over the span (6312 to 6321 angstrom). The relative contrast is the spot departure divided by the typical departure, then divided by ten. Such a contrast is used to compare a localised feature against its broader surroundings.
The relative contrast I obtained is 0.07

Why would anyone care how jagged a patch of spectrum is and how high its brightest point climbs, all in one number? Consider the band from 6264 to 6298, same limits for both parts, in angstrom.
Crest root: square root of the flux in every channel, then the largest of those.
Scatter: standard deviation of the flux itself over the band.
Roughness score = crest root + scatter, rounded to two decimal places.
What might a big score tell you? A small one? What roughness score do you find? 2.09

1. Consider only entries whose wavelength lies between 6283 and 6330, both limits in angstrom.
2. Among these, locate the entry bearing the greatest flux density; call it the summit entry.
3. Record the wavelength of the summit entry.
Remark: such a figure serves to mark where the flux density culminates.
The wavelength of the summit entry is 6317.0 angstrom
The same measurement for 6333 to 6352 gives 6342.5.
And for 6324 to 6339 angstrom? 6330.5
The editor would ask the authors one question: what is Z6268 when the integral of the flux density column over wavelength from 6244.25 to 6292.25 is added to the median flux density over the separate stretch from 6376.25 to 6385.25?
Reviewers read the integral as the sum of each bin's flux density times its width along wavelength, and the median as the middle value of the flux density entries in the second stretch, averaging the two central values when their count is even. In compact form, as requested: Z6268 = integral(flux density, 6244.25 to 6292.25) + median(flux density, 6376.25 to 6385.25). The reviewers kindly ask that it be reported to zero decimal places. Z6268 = 131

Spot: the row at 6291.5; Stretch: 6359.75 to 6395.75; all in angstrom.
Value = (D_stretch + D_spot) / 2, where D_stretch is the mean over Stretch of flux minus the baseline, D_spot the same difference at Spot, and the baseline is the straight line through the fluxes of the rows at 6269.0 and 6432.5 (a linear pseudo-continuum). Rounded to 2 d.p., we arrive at 0.21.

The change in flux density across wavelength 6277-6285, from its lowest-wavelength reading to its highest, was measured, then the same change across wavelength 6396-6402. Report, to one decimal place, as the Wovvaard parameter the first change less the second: 0.8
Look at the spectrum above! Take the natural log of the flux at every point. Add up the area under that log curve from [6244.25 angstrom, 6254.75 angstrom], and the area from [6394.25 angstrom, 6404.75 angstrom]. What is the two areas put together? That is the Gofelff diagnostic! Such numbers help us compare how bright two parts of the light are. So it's 20.6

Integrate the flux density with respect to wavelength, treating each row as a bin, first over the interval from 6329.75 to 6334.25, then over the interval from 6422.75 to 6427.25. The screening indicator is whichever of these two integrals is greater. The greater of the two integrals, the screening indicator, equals 12.5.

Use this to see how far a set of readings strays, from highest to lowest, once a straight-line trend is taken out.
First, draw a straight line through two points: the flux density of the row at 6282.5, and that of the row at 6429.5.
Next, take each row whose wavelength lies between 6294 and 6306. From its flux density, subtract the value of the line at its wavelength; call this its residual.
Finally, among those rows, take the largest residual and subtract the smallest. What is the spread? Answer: 1.2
